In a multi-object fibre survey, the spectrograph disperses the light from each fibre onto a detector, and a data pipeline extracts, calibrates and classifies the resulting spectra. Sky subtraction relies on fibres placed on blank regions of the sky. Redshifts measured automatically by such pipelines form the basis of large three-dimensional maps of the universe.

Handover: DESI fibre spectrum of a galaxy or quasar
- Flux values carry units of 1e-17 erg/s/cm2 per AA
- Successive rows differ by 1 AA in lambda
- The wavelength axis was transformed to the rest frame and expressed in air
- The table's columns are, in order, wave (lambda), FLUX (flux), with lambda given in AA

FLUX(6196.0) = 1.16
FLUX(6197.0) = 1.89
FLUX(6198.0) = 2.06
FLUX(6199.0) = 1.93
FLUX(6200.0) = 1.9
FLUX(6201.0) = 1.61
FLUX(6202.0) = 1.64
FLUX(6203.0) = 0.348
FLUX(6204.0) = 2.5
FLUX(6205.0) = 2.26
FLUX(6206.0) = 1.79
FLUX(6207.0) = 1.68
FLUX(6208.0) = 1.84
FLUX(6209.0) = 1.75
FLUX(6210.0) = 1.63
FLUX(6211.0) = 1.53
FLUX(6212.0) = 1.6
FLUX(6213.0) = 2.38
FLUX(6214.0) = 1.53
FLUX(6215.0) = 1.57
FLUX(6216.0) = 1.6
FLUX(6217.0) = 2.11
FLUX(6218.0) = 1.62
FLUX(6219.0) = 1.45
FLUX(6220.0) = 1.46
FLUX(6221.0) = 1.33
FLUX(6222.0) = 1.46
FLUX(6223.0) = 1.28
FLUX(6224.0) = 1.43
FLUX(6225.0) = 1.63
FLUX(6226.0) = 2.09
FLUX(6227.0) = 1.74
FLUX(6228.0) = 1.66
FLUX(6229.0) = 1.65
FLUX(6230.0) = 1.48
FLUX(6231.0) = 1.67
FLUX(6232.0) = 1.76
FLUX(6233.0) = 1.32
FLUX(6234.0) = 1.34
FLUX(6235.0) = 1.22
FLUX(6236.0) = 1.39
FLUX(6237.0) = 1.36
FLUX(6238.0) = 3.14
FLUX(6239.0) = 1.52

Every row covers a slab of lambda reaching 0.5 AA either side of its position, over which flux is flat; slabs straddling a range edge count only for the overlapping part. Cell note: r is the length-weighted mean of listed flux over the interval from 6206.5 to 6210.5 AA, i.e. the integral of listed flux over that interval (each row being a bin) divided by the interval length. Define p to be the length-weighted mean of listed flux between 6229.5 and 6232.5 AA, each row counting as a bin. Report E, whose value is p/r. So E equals 0.95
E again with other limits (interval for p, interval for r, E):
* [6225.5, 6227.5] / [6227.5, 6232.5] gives 1.16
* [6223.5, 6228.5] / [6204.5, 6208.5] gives 0.90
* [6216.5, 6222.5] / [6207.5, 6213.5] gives 0.88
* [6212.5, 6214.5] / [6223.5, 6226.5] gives 1.14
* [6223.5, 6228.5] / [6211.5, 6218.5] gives 0.96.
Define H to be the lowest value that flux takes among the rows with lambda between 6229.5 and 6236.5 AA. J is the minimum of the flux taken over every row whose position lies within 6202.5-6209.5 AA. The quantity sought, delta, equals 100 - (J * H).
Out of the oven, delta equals 99.6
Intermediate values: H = 1.22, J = 0.348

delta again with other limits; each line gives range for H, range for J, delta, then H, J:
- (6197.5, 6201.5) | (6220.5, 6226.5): 97.9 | 1.61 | 1.28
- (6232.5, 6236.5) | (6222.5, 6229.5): 98.4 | 1.22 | 1.28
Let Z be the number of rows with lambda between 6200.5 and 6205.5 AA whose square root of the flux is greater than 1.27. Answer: 3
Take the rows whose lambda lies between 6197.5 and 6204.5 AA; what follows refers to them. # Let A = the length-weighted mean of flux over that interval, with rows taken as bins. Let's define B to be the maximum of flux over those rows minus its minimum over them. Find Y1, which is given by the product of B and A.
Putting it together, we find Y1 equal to 3.7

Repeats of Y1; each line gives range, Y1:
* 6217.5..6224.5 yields 0.5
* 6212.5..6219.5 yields 1.6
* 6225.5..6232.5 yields 1.1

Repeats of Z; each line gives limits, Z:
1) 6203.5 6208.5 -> 5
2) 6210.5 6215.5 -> 1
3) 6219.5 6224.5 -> 0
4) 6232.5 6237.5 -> 0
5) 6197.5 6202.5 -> 4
